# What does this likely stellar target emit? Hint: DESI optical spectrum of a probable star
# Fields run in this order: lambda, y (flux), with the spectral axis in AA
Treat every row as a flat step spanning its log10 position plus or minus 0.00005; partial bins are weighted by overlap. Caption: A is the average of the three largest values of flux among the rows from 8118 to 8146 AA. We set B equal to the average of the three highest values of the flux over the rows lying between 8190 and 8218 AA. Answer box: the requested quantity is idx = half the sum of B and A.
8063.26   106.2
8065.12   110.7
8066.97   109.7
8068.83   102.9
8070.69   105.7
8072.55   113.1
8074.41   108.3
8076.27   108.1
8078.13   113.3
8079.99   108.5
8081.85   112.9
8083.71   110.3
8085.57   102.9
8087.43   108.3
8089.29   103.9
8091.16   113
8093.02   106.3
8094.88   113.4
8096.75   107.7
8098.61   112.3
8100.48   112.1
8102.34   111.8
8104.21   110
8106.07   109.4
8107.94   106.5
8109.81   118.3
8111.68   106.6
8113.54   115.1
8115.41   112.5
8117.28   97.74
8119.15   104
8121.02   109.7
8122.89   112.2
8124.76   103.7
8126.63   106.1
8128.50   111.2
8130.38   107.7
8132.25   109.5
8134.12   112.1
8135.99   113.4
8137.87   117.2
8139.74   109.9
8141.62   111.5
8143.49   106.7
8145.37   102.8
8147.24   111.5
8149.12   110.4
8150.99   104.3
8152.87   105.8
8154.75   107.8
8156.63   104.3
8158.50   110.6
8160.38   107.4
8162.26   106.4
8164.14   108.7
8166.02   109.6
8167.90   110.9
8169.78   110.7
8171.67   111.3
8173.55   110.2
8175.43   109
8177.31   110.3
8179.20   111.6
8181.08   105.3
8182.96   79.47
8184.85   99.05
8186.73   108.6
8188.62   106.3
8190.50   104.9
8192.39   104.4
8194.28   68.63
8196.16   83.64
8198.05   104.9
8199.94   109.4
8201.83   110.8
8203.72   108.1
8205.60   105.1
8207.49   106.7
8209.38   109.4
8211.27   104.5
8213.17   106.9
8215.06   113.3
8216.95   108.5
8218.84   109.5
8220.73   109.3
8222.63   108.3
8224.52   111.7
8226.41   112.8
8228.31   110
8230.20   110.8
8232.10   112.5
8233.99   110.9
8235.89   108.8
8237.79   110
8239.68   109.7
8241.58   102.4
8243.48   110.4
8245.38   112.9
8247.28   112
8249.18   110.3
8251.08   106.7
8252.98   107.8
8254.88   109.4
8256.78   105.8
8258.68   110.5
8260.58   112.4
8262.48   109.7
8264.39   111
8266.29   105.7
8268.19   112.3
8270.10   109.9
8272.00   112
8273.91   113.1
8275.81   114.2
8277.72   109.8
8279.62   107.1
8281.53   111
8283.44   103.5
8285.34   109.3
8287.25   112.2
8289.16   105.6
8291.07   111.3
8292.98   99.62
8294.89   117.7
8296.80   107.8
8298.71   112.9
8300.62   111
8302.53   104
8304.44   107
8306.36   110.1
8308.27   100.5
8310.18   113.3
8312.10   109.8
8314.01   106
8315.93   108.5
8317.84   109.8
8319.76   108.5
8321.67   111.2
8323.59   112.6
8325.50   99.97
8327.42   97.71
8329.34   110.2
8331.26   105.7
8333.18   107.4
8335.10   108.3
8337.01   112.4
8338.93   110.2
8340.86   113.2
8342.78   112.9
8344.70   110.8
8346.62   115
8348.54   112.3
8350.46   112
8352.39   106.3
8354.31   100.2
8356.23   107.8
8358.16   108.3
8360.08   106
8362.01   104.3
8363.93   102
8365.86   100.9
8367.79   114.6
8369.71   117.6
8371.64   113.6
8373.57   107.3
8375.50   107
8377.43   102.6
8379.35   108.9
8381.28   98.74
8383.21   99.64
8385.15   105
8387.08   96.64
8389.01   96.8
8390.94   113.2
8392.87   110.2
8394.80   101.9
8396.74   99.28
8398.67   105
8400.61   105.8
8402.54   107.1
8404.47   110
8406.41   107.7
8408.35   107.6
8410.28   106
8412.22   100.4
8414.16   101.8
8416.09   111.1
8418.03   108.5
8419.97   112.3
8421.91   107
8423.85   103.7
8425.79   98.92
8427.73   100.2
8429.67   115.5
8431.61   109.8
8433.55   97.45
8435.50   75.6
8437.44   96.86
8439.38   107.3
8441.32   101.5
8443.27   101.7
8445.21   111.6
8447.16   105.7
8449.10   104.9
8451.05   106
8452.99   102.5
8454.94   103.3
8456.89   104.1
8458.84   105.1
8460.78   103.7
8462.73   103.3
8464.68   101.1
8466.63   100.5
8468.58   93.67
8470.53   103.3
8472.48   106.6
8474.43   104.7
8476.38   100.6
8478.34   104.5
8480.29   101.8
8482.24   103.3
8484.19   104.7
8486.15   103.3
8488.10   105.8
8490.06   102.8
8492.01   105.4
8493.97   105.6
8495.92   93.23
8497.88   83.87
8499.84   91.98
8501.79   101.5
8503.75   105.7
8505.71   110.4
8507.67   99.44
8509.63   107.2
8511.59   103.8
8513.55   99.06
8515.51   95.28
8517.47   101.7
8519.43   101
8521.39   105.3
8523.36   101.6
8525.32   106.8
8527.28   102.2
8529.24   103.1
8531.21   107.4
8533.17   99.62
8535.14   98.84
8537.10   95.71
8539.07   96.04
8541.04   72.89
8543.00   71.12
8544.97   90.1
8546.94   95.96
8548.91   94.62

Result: 113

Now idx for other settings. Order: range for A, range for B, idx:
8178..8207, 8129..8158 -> 112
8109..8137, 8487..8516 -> 112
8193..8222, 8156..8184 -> 111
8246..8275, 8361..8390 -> 114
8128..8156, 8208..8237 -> 114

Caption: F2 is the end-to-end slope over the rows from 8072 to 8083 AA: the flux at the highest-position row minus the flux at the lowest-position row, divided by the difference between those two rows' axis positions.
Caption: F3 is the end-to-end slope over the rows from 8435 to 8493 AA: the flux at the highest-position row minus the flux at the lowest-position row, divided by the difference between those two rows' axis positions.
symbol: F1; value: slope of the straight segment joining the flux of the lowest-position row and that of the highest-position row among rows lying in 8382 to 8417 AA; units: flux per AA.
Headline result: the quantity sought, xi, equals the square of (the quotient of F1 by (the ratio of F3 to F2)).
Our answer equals 0.000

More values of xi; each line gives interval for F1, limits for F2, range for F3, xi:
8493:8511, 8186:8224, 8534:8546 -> 0.000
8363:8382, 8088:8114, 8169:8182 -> 0.033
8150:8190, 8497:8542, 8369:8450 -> 0.007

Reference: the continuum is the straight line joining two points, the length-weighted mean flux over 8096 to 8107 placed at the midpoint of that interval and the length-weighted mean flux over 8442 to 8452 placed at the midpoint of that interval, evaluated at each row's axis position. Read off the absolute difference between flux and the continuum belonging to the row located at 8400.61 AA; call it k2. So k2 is 1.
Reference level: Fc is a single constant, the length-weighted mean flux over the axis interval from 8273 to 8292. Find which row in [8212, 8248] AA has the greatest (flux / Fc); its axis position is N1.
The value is 8215.06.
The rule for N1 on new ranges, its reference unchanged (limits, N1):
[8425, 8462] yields 8429.67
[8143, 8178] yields 8147.24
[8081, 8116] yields 8109.81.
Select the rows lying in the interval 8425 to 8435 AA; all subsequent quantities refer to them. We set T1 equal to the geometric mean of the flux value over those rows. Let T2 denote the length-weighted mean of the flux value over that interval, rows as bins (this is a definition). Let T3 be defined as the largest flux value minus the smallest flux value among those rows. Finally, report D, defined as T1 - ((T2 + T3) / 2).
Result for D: 43.6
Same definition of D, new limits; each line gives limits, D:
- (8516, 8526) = 49.0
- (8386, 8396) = 43.4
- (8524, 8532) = 49.9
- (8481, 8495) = 50.7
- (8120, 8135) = 50.2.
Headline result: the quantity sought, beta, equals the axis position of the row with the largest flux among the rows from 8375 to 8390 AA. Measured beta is 8379.35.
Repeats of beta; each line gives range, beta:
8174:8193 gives 8179.20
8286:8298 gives 8294.89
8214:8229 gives 8215.06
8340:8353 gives 8346.62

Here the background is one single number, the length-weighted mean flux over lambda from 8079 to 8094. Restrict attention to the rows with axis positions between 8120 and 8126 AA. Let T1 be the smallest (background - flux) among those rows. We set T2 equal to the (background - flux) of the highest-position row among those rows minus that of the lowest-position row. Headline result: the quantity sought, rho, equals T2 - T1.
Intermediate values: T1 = -3.8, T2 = 6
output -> 9.8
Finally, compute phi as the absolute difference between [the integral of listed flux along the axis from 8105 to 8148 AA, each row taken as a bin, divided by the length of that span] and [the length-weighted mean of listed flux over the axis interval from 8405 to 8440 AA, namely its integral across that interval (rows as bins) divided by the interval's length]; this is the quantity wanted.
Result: 5.6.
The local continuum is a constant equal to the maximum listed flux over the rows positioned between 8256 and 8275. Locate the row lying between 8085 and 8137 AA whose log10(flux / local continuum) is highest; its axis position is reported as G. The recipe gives 8109.81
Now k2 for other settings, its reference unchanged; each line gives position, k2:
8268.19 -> 4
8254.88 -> 1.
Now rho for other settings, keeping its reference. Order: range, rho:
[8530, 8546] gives 16.3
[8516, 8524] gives -3.0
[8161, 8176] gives 0.3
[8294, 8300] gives 14.1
